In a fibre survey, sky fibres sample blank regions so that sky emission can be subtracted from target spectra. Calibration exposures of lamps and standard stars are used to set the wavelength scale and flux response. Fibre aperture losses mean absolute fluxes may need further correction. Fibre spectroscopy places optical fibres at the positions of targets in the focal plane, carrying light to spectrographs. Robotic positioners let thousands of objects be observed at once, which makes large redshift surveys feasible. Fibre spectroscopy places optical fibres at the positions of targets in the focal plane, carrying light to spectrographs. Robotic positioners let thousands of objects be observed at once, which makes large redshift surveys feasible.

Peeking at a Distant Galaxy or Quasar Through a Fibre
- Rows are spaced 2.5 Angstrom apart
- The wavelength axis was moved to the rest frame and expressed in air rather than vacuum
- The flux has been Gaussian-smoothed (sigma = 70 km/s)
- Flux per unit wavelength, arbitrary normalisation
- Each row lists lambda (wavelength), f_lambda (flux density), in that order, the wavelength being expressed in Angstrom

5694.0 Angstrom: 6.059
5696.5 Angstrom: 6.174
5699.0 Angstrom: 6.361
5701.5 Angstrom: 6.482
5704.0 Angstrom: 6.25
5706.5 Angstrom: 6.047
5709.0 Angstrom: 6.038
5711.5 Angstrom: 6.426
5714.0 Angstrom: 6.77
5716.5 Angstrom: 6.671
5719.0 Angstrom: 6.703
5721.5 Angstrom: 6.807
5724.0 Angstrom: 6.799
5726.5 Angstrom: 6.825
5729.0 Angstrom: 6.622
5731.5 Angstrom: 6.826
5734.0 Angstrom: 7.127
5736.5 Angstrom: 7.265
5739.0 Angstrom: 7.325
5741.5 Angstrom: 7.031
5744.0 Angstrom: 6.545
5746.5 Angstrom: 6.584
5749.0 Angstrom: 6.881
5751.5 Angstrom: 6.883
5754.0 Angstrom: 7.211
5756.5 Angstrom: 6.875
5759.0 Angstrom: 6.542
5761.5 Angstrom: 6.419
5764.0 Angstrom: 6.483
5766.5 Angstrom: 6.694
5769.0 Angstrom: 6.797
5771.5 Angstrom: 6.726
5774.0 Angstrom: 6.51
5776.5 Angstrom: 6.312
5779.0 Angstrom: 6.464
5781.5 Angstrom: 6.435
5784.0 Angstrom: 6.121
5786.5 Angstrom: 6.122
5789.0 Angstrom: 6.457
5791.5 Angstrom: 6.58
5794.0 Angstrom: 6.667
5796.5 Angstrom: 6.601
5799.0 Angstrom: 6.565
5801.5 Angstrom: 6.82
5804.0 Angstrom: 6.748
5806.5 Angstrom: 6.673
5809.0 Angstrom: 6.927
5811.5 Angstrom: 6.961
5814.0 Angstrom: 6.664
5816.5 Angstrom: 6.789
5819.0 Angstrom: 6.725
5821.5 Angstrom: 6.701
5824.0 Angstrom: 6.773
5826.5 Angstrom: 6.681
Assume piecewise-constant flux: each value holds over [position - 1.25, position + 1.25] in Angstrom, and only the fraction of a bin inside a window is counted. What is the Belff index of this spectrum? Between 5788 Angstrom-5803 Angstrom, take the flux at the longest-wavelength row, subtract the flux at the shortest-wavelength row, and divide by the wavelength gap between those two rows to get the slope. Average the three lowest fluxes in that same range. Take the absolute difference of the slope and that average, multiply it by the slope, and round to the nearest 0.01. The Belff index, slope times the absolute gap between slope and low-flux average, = 0.19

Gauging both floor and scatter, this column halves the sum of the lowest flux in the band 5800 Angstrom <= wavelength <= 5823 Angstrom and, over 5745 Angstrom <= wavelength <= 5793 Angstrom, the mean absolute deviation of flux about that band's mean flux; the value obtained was 3.44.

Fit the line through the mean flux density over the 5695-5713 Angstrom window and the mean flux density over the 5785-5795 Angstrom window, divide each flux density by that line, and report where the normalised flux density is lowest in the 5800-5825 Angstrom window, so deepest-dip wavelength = 5814.0 Angstrom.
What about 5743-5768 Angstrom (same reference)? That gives 5761.5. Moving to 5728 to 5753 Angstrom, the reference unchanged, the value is 5744.0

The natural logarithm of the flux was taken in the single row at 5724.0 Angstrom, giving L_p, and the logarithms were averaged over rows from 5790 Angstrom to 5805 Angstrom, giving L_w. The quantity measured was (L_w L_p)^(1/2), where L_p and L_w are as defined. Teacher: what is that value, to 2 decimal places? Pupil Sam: 1.91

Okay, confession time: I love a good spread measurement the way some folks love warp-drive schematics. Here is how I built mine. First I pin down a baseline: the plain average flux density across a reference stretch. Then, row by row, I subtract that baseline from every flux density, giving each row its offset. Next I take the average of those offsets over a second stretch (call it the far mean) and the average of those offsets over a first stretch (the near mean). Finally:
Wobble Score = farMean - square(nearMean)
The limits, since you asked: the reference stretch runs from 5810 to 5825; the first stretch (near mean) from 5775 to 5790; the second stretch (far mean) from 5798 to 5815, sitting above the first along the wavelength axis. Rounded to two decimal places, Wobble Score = -0.21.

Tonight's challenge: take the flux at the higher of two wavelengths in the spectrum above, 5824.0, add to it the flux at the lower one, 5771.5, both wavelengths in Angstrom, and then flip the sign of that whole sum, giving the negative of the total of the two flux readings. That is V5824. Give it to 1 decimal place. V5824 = -13.5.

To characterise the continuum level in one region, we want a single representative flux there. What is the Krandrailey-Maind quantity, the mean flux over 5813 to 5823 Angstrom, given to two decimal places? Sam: 6.72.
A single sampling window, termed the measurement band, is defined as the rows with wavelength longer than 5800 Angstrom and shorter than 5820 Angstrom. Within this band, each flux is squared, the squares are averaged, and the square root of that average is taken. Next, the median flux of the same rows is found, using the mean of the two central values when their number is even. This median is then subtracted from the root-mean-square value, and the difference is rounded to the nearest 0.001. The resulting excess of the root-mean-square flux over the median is 0.021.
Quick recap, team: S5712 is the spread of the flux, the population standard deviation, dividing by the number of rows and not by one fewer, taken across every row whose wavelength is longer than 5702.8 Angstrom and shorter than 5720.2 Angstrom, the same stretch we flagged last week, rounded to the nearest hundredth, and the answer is 0.29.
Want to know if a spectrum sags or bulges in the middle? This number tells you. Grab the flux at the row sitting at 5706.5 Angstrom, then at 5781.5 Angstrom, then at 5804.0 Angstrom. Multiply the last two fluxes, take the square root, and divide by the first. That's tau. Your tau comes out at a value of 1.09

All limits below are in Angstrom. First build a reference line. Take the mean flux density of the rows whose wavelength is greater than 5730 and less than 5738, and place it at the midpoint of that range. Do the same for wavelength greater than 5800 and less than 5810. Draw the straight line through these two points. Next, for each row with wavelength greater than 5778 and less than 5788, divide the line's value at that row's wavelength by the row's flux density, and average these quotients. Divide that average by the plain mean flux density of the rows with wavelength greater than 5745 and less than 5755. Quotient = 0.159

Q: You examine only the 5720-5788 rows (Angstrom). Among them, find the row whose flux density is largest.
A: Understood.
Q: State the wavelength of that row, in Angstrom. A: 5739.0 Angstrom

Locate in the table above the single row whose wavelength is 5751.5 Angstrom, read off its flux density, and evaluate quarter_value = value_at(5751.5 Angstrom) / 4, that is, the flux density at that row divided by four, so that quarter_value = 1.721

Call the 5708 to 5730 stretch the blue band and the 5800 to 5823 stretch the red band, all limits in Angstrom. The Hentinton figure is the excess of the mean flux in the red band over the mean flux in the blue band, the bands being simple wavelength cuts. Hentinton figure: 0.1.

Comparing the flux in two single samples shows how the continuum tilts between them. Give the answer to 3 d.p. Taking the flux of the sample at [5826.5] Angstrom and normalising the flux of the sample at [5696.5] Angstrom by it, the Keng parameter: 0.924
